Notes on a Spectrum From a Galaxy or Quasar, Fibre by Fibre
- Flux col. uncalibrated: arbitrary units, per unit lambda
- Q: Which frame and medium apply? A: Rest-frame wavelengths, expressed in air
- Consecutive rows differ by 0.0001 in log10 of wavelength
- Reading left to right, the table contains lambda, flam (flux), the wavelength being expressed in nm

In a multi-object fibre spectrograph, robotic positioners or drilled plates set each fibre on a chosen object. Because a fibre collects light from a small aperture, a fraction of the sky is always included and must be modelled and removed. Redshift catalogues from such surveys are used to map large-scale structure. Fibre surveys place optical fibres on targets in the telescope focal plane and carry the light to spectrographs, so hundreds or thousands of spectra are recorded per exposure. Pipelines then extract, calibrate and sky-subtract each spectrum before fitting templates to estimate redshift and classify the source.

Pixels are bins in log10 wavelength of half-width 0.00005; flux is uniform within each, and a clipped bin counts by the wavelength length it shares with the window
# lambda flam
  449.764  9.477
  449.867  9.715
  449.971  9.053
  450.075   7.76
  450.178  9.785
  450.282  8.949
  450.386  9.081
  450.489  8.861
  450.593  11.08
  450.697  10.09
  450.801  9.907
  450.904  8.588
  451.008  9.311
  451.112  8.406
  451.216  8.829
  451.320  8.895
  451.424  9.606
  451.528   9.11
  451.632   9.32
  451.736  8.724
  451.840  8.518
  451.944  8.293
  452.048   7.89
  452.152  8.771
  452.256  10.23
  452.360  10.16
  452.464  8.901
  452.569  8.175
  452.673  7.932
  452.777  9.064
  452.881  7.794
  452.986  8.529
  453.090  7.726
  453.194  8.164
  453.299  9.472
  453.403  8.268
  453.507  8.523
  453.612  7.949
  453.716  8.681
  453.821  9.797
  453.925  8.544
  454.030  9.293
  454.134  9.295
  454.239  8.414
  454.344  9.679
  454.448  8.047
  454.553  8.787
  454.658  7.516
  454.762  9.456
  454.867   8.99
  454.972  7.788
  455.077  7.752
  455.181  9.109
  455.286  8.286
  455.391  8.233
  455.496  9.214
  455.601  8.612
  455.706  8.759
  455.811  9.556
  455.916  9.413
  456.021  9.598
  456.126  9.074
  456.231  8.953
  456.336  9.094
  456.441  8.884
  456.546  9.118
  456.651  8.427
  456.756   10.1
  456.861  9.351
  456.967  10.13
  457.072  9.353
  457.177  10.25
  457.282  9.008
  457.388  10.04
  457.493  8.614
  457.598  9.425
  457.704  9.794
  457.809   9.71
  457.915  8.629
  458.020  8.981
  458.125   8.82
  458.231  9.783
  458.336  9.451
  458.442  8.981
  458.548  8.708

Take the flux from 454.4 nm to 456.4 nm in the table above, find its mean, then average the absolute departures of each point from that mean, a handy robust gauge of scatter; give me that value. 0.53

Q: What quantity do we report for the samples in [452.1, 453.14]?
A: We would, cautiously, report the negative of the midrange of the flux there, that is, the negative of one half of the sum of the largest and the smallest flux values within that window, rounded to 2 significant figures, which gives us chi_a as -9.0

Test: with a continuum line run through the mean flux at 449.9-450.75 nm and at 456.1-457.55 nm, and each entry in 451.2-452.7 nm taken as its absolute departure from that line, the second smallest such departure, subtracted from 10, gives 9.78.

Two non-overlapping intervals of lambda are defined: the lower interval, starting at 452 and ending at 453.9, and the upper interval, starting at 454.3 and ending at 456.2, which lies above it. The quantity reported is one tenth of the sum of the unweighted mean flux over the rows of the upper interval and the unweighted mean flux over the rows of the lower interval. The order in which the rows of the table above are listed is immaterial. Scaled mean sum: 1.74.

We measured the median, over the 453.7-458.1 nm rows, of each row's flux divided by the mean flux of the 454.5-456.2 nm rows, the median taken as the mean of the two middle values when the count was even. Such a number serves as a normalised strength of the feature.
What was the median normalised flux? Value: 1.04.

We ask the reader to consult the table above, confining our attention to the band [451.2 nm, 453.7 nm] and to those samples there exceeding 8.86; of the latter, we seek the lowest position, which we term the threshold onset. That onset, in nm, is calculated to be 451.320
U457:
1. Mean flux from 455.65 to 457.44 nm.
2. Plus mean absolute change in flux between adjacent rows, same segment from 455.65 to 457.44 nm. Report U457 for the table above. 10.0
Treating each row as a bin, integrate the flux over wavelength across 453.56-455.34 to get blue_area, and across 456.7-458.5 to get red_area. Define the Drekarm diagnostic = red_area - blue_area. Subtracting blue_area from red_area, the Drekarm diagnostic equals 1.5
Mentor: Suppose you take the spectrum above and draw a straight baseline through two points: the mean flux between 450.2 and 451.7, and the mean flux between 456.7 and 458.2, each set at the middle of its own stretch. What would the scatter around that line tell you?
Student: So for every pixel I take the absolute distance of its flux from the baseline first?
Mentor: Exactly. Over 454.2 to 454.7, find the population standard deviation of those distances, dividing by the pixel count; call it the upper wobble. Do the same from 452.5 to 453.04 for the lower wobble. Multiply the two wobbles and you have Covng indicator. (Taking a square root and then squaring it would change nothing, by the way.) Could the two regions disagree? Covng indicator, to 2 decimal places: 0.25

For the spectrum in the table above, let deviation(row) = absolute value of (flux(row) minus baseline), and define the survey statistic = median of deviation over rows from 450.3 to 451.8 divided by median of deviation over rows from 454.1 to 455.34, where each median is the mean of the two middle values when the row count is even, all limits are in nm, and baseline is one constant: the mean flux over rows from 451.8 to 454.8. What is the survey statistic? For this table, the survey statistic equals 0.66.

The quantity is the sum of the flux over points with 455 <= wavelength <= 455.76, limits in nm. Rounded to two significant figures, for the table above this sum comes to 60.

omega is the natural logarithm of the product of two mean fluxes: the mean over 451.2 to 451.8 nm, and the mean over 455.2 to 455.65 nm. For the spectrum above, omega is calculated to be 4.36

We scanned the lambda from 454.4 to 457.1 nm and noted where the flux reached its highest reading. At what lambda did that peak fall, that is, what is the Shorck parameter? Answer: 456.967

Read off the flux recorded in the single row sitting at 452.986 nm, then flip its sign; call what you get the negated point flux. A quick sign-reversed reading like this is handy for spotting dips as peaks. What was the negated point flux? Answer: -8.5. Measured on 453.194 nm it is -8.2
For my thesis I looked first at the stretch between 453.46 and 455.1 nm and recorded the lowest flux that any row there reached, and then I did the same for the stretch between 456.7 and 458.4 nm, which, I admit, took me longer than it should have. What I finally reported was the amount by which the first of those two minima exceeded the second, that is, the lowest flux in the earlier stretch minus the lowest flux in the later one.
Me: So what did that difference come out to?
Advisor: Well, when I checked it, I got -1.1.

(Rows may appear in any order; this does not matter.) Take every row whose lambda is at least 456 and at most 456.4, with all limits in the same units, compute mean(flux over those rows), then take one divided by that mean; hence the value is 0.109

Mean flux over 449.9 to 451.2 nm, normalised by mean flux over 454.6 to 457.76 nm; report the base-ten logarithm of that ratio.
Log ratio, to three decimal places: 0.008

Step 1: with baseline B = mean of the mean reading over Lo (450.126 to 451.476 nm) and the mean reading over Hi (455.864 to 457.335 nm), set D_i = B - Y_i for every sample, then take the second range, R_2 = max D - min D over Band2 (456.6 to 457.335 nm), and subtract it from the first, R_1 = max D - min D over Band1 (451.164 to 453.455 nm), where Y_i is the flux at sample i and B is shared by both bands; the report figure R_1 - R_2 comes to 0.68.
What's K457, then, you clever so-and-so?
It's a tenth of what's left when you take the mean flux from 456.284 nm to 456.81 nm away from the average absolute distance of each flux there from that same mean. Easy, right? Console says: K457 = -0.87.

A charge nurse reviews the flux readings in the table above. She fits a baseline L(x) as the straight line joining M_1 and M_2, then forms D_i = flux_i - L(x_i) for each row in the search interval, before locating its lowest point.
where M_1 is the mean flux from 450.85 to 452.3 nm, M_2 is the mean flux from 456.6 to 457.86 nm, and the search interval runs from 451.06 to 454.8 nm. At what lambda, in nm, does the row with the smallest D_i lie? 454.658 nm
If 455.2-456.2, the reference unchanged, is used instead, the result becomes 455.391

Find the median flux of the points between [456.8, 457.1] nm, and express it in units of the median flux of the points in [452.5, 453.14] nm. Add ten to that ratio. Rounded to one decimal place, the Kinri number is 11.2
